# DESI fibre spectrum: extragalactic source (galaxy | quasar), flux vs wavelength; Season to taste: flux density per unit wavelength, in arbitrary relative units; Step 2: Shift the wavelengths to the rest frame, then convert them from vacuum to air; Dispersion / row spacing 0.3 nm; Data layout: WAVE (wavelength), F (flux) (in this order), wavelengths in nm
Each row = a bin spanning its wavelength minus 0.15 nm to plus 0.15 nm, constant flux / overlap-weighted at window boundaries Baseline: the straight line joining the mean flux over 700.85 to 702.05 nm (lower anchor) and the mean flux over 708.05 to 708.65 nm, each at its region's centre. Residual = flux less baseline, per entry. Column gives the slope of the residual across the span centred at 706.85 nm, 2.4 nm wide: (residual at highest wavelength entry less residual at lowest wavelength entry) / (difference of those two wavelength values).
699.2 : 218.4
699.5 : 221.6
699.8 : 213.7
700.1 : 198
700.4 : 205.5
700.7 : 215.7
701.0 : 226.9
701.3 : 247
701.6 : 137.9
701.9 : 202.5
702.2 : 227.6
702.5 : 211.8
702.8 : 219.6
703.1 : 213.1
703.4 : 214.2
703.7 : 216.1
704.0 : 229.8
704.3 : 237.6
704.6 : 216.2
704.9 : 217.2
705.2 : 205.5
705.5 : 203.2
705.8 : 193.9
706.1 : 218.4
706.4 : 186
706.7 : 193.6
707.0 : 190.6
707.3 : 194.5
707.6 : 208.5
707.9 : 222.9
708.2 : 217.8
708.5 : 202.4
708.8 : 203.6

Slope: 13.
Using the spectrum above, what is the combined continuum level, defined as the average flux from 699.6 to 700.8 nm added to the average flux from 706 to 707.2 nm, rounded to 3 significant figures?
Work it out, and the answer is 405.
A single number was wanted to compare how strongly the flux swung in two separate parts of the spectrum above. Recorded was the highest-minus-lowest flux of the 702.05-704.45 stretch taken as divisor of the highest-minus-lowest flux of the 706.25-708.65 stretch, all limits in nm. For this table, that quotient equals 1.4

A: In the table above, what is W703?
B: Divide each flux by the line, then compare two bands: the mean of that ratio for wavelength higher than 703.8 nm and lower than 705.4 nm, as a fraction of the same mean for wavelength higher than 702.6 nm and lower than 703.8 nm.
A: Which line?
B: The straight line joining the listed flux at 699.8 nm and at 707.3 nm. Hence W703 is 1.04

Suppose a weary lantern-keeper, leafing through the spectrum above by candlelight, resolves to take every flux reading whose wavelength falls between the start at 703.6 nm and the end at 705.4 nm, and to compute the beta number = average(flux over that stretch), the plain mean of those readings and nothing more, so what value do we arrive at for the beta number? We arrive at 220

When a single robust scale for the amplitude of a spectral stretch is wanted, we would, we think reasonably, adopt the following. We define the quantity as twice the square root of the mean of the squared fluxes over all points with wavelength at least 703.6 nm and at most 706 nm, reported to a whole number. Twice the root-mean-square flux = 431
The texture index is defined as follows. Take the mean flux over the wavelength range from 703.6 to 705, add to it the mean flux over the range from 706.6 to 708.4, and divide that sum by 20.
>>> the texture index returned 21.4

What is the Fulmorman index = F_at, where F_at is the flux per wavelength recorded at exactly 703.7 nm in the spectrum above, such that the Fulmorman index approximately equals 216.1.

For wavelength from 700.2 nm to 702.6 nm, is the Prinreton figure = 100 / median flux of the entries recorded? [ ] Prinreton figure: 0.47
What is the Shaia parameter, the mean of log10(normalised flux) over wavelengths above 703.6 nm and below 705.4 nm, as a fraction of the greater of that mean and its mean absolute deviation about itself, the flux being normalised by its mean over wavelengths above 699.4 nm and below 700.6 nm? 1.0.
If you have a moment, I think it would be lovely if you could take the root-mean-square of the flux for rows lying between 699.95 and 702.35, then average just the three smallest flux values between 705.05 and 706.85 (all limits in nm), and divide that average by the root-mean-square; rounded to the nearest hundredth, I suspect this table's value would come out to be 0.91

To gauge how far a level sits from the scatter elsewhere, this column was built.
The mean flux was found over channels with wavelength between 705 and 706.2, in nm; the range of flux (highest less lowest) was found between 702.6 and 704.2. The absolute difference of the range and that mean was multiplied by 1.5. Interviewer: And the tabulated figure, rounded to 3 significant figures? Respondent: 283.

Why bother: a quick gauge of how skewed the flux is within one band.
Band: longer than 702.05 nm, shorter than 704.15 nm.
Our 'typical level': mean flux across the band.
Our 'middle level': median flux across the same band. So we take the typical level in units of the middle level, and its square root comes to 1.01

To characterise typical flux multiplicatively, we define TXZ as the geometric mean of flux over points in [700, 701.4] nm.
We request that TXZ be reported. 218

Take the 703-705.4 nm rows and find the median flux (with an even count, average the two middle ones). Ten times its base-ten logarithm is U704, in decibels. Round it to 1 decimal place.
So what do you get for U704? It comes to 23.3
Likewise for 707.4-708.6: 23.3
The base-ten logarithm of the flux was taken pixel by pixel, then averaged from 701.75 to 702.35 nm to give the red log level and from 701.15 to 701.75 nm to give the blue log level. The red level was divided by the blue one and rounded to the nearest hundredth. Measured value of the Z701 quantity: 1.03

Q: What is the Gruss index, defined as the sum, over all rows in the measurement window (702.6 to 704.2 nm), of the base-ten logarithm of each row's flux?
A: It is 11.7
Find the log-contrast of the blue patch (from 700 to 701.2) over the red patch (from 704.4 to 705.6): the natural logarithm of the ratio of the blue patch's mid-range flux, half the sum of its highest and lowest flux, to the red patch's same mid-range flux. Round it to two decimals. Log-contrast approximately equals 0.01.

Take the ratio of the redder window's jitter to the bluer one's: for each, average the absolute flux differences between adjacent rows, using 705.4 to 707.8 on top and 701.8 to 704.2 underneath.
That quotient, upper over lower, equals 1.3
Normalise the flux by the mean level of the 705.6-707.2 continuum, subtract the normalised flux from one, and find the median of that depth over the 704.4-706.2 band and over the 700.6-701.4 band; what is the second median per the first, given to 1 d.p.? 2.1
